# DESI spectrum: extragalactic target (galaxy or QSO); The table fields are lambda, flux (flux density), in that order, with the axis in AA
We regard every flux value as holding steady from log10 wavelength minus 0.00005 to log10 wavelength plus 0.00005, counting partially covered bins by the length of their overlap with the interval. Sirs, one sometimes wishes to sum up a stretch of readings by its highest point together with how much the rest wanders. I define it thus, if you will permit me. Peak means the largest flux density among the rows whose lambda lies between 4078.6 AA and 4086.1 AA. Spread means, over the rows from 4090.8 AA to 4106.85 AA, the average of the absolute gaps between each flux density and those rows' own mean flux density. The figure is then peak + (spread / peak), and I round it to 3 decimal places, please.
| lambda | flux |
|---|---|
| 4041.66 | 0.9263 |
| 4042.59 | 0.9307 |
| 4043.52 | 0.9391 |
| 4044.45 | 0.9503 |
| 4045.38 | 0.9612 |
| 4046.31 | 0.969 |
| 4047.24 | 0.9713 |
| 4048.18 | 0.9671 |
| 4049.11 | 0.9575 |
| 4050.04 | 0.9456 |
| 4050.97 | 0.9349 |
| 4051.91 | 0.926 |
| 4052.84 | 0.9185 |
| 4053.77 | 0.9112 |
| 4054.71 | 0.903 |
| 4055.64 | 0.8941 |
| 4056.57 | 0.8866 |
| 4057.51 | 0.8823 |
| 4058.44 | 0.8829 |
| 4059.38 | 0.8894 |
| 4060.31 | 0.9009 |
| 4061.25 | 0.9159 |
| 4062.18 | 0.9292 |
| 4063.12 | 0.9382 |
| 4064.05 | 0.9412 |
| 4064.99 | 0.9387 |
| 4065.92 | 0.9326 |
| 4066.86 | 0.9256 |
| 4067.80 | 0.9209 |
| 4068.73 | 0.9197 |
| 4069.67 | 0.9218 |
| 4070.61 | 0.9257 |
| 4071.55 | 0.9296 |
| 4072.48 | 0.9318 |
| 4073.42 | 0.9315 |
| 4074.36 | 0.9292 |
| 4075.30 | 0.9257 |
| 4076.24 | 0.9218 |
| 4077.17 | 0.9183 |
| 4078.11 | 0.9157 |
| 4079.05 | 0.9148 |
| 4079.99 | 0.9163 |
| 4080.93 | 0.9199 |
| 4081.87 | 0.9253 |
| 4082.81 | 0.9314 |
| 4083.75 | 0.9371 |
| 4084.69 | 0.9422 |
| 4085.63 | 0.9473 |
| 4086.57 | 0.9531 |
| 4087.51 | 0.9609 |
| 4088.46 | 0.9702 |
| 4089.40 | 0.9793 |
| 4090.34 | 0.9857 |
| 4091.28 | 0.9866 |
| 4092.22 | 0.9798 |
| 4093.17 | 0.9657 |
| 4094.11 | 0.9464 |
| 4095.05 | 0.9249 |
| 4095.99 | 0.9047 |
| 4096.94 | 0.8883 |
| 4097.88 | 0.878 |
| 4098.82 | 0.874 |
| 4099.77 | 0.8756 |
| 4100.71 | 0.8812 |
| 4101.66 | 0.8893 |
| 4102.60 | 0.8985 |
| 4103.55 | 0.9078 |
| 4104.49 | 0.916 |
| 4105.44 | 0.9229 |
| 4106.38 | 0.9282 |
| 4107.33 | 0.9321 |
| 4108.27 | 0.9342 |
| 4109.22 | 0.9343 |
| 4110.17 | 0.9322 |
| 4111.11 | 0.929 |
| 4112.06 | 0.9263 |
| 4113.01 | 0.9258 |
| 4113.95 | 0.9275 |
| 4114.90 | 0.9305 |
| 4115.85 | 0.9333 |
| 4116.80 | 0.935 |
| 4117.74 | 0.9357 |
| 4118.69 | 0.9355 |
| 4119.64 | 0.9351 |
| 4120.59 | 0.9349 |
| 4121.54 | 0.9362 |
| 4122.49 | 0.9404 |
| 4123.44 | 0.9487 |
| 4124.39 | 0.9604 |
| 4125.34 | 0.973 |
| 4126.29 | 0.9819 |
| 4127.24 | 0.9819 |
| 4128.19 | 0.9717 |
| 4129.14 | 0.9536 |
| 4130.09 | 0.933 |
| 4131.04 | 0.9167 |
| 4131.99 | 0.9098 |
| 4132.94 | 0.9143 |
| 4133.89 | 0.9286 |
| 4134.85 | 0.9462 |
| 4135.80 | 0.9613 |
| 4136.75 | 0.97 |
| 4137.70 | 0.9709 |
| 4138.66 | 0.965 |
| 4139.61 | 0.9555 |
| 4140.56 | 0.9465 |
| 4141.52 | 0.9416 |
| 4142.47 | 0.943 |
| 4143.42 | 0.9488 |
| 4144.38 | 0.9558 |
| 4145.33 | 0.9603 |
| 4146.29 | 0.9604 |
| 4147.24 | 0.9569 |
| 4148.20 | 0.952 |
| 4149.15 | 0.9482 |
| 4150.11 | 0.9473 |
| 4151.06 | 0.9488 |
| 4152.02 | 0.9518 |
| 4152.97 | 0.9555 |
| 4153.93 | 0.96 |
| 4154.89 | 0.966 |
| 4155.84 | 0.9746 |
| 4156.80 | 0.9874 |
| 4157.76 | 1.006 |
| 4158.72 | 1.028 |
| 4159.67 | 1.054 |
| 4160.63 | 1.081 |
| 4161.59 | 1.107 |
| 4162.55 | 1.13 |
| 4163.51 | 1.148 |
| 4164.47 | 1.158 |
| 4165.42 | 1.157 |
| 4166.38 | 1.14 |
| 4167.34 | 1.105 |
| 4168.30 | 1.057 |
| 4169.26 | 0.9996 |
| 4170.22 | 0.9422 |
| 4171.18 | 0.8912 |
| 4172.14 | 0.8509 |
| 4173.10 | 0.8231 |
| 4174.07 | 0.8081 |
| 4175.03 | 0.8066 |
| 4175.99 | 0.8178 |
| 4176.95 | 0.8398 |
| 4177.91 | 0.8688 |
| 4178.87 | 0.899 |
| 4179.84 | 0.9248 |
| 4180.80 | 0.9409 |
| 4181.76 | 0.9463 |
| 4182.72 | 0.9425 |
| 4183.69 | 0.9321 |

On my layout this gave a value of 0.978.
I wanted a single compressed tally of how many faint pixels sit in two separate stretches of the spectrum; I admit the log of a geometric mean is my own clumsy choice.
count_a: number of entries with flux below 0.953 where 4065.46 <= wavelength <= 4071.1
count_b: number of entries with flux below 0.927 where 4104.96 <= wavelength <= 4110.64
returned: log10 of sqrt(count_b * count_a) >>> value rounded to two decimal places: 0.39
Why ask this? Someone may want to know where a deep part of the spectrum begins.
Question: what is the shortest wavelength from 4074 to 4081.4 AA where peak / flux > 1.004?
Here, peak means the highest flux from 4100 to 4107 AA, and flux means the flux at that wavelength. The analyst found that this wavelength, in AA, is 4076.24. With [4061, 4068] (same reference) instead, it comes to 4061.25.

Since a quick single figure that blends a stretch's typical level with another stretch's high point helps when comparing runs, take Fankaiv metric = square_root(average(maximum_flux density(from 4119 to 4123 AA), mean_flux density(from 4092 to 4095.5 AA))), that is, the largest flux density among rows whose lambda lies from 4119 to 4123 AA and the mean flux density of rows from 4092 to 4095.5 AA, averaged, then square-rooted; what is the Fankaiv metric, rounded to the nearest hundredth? 0.97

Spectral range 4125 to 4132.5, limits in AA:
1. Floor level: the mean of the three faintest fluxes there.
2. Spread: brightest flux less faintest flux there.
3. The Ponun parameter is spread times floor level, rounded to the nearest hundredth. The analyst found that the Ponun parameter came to 0.07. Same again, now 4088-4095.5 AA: 0.06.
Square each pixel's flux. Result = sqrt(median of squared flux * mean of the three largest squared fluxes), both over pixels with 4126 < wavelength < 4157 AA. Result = 0.94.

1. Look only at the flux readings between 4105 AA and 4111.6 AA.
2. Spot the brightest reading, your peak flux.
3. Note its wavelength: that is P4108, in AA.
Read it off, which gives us 4109.22 AA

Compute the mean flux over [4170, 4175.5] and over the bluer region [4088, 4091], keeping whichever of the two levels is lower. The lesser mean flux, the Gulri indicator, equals 0.85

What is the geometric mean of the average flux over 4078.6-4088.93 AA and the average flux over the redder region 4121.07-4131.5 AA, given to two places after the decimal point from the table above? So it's 0.95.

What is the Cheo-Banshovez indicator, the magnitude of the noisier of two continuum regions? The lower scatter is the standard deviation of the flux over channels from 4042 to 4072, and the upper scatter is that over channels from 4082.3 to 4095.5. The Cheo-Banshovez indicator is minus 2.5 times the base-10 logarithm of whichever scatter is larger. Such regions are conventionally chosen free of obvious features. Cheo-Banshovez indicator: 4.0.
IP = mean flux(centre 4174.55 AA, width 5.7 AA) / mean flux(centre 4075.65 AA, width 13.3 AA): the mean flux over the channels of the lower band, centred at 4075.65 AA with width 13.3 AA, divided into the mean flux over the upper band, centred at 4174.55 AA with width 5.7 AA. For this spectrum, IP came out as 0.89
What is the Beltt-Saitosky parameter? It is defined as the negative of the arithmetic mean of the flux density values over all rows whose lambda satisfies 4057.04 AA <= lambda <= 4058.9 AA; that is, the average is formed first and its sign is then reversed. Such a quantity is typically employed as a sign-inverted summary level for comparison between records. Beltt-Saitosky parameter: -0.88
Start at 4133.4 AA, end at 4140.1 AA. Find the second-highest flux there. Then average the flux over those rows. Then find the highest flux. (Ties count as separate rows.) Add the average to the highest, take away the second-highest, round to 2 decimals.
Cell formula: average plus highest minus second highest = 0.96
